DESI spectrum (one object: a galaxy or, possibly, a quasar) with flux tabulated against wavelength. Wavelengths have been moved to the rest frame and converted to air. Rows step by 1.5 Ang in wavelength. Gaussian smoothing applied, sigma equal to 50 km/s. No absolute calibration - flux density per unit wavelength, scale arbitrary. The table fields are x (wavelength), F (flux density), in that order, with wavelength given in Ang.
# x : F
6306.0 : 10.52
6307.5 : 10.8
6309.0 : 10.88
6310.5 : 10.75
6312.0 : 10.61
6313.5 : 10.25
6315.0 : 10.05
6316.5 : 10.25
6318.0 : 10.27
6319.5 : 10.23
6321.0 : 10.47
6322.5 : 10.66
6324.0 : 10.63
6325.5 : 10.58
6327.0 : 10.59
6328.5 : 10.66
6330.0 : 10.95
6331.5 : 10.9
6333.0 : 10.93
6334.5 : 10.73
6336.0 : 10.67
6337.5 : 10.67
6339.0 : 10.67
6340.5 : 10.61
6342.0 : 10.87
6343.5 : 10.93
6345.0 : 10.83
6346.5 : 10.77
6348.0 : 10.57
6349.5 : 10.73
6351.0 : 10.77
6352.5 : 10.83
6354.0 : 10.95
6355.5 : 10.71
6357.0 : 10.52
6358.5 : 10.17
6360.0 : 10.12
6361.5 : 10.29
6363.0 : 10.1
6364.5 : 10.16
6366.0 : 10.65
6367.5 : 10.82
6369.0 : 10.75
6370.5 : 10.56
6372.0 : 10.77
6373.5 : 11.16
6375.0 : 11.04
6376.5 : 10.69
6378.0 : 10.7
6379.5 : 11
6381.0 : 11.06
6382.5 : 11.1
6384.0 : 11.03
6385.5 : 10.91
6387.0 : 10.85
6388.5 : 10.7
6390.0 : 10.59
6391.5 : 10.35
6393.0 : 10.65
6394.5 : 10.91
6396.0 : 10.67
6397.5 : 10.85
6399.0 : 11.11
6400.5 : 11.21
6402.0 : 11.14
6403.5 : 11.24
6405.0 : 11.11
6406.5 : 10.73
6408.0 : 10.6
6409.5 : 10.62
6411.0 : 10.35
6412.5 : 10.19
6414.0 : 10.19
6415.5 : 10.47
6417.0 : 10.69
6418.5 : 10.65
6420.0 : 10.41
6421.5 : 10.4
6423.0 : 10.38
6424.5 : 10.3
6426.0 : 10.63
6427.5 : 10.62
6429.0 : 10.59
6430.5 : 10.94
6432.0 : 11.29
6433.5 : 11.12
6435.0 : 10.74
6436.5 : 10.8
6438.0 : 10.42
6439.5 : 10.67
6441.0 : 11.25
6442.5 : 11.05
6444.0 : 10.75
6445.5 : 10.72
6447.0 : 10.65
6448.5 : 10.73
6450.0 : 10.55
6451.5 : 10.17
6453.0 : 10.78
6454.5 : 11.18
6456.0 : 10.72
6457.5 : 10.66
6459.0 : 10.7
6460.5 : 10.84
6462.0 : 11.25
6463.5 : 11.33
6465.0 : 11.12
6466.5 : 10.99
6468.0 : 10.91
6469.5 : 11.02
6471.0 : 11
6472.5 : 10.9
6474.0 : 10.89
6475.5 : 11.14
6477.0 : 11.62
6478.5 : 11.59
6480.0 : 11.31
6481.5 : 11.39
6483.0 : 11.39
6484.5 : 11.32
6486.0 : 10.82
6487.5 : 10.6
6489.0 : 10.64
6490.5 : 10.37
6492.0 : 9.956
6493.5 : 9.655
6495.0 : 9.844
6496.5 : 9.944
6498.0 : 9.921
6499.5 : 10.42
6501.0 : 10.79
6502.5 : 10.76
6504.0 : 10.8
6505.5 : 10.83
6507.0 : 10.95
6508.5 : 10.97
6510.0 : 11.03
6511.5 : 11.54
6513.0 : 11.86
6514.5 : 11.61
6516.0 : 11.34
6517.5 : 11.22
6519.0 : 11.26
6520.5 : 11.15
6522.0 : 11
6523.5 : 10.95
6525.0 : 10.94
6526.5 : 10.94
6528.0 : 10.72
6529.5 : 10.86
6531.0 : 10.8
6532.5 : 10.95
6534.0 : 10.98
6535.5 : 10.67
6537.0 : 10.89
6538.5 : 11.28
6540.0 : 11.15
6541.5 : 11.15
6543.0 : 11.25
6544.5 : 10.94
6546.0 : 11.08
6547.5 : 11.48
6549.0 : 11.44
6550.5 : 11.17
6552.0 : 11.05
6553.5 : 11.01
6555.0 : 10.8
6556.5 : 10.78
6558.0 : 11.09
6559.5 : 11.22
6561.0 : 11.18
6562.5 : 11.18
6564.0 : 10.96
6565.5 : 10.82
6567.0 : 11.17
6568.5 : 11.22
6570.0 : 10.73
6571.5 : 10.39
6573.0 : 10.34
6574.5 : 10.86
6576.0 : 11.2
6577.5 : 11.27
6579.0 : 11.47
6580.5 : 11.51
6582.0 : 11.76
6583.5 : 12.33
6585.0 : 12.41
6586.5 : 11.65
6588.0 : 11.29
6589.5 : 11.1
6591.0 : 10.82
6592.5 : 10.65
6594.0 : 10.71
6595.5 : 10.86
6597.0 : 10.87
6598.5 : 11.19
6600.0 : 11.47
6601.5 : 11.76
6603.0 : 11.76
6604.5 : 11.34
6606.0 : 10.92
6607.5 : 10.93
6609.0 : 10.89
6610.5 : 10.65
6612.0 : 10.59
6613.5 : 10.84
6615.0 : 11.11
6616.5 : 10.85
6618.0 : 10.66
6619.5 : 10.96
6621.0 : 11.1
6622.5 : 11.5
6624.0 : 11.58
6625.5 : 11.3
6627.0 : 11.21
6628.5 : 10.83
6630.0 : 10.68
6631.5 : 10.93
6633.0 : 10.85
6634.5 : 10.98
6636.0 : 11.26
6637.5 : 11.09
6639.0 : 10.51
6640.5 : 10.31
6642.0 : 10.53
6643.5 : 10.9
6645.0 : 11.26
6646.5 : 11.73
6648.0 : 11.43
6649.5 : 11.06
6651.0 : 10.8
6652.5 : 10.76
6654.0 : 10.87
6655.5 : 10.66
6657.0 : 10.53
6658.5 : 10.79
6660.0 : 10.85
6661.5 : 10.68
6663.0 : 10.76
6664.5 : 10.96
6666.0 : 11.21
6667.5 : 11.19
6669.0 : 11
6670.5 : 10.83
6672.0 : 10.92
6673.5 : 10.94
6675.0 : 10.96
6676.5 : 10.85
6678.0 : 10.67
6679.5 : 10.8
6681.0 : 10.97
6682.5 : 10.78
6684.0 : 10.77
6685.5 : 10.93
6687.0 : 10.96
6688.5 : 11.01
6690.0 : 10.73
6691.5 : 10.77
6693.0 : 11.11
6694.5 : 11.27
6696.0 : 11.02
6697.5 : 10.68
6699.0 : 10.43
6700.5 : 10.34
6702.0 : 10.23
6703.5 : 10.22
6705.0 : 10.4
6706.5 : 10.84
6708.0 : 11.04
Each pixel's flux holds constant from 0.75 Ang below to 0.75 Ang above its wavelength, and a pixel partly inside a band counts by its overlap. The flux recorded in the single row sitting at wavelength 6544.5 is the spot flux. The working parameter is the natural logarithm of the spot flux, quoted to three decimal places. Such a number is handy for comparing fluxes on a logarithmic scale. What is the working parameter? 2.392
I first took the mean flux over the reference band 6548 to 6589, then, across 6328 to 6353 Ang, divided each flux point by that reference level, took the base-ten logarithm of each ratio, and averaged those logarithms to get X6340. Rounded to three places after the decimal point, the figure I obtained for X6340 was -0.017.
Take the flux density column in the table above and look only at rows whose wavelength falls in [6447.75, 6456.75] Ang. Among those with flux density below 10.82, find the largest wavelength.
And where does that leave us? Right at 6456.0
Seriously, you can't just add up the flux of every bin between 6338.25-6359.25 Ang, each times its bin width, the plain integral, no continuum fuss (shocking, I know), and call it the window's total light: 225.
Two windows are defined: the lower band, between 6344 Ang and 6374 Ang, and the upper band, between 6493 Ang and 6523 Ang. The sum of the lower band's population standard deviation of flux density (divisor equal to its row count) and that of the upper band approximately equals 0.89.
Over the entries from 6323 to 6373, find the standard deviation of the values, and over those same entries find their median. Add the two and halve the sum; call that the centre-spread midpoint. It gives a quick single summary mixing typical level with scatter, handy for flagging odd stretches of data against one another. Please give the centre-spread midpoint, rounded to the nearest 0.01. 5.45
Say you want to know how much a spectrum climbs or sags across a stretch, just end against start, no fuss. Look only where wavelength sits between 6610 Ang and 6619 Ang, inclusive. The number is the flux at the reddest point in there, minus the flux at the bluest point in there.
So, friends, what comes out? 0.0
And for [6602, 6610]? -0.9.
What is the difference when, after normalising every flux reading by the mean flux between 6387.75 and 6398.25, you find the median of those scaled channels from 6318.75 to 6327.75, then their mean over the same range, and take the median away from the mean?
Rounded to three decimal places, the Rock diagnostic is -0.005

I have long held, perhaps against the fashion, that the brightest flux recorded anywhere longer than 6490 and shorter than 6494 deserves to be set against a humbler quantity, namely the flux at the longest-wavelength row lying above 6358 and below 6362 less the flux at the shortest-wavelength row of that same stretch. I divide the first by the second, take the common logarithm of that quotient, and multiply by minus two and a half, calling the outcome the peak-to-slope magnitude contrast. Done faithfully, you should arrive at -4.8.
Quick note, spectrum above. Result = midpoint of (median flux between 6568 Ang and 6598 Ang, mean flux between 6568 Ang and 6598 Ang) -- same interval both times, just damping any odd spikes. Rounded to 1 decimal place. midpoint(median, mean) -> 11.2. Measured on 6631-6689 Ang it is 10.9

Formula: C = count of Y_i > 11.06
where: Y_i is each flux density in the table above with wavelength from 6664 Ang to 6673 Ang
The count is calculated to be 2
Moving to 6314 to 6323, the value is 0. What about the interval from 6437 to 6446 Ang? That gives 1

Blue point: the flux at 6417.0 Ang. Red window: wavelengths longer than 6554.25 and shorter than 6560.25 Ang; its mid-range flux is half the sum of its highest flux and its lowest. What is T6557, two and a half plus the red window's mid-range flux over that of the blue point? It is 3.53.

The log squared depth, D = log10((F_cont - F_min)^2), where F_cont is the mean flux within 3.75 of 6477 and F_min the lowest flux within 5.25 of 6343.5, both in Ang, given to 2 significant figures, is -0.26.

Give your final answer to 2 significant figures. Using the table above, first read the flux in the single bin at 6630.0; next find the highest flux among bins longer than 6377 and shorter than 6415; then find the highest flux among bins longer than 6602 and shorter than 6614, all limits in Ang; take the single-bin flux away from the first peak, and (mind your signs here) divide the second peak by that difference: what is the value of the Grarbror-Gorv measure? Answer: 21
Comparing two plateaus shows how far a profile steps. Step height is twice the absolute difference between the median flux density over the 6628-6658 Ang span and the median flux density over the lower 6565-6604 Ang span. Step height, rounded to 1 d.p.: 0.7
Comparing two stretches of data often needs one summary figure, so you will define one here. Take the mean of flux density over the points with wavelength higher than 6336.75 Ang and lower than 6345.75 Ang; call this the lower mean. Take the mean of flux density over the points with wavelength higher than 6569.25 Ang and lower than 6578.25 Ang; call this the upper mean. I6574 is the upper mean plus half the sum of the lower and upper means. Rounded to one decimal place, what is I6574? 21.6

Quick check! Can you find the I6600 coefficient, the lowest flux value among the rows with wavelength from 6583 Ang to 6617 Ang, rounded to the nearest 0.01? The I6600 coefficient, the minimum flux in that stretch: 10.59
